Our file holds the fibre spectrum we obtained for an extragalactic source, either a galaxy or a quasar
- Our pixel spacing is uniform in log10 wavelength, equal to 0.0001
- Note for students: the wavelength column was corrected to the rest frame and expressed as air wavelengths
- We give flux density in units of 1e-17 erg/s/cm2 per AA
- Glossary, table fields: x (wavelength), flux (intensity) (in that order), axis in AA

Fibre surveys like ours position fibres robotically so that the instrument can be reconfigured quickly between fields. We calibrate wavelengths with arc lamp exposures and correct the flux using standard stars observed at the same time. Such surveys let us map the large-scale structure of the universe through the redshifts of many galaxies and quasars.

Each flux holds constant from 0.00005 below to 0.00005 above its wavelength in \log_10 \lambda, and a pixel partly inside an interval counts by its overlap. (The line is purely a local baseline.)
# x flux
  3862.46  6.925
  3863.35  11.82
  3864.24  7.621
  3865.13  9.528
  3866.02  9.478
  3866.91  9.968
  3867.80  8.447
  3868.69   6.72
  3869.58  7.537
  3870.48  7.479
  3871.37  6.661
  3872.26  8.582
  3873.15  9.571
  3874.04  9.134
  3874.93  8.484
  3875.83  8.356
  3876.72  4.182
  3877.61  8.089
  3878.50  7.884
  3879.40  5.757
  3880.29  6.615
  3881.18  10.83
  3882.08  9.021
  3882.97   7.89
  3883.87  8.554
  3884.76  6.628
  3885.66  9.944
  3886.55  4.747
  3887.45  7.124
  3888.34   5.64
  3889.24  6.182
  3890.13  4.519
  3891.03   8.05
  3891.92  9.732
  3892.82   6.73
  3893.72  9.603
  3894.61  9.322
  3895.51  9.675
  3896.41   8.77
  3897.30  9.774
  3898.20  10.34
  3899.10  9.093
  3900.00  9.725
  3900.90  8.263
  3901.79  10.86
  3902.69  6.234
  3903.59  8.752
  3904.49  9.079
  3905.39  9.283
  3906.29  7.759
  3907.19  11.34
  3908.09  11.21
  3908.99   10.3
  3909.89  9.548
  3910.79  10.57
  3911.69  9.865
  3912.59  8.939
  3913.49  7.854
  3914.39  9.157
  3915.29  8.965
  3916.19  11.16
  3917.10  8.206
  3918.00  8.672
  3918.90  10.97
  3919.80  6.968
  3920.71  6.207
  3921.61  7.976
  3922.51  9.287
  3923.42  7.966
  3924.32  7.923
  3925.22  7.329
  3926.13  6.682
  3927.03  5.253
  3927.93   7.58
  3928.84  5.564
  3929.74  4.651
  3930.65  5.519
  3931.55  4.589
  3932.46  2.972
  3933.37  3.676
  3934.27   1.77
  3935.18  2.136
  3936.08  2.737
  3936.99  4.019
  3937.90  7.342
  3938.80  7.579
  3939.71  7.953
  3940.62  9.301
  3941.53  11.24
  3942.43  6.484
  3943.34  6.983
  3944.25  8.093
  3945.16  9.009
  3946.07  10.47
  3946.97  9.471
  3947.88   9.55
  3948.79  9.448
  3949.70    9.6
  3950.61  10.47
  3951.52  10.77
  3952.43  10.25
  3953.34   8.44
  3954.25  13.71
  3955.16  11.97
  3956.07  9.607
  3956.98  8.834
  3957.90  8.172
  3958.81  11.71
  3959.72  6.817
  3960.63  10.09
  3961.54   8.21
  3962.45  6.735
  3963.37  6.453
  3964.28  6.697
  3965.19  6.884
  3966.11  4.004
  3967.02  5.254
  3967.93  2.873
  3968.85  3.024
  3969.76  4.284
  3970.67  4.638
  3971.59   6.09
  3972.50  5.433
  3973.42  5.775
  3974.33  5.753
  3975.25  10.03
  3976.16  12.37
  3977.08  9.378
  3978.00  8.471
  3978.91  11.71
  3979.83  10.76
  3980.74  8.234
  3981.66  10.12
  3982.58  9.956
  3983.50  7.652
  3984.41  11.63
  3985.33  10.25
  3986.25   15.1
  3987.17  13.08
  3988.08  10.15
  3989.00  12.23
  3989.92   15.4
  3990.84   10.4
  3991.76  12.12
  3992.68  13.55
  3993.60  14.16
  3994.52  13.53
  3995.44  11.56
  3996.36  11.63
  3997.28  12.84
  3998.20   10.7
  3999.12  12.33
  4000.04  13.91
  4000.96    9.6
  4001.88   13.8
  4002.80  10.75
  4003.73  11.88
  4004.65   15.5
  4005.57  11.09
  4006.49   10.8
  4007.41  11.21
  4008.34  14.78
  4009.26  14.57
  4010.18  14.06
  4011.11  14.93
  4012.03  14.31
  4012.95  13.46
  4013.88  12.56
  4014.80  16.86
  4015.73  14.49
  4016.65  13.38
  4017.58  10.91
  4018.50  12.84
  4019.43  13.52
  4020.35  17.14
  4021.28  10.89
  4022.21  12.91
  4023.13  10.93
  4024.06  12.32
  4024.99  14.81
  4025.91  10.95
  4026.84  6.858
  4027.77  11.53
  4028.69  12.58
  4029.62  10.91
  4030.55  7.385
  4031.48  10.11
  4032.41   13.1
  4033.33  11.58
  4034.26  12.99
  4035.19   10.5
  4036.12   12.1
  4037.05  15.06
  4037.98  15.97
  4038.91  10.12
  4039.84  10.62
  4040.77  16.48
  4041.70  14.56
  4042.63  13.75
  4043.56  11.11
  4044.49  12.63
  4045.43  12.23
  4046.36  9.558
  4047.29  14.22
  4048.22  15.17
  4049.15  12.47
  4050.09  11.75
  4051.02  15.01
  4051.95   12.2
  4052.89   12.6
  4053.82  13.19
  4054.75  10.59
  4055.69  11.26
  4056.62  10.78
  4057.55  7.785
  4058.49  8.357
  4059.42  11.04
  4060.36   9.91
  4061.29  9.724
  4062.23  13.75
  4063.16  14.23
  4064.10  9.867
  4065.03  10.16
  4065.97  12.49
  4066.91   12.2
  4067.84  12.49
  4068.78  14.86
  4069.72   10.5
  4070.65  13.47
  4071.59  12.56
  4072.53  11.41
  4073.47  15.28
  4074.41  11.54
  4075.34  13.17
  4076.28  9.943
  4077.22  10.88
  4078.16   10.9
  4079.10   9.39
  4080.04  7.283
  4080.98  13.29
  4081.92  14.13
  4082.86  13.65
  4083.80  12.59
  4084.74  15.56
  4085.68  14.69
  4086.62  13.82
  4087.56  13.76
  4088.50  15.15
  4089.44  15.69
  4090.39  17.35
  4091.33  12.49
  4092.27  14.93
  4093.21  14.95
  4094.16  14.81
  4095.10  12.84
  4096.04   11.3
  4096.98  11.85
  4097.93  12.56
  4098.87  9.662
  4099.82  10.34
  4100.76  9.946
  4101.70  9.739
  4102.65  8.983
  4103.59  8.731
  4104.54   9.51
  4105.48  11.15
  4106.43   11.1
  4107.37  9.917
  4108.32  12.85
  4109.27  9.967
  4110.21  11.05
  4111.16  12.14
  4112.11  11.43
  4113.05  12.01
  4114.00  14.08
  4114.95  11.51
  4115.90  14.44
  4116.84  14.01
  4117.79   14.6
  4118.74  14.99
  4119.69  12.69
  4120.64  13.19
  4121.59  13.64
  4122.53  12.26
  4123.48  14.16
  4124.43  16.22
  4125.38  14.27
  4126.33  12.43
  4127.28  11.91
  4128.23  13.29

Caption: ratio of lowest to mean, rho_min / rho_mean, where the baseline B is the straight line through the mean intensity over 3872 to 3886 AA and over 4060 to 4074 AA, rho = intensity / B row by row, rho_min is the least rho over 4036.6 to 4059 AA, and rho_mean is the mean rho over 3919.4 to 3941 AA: 1.00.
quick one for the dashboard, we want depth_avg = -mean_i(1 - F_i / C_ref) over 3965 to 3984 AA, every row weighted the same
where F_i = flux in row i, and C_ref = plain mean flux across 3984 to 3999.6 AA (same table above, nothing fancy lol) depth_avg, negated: -0.41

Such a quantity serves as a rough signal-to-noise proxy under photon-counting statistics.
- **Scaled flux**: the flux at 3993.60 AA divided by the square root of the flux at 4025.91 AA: 4.3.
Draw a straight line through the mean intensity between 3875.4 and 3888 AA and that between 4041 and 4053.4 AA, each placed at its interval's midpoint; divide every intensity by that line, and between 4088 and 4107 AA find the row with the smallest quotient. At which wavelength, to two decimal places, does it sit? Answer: 4103.59 AA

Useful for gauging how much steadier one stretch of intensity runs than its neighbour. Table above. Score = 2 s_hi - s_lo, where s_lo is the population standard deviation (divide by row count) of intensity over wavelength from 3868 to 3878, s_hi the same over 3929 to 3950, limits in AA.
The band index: 4.3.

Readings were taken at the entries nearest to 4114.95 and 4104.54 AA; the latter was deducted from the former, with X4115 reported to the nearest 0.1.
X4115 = 2.0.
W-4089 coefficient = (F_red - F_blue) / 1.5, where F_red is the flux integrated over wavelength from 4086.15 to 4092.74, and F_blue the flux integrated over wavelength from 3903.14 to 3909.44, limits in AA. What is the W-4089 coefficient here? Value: 24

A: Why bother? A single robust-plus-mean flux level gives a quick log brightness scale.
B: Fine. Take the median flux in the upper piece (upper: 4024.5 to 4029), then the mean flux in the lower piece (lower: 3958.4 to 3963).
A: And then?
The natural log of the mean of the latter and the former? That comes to 2.31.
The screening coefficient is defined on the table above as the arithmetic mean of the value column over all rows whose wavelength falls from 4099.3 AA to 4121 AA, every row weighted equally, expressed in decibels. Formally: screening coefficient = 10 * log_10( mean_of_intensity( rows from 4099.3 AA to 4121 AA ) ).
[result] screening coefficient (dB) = 10.67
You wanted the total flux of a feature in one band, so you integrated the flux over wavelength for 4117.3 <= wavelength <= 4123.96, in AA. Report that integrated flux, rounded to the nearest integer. 91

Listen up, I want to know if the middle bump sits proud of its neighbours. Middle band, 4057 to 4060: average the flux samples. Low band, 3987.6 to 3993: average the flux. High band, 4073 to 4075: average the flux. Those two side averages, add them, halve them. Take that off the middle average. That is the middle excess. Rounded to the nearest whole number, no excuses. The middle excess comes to -4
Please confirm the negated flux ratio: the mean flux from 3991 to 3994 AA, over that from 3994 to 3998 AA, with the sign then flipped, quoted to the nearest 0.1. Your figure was -1.1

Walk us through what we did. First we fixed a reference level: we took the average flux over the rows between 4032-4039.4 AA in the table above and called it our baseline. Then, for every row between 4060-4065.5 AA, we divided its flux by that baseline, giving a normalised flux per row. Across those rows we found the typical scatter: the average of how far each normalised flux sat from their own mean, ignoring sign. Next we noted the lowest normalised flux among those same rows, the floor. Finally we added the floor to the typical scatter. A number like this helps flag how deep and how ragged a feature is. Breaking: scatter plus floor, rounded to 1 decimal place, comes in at 0.9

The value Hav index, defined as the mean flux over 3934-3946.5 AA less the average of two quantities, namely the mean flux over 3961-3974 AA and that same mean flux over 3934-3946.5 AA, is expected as 0.7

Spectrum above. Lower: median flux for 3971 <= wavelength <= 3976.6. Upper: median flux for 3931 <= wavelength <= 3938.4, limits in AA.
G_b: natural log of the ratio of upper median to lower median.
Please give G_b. -0.58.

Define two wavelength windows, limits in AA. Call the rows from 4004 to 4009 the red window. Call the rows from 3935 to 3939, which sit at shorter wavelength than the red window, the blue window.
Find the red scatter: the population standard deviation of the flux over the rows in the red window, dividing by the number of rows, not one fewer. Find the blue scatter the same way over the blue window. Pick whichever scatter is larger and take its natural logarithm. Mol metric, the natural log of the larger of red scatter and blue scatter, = 0.83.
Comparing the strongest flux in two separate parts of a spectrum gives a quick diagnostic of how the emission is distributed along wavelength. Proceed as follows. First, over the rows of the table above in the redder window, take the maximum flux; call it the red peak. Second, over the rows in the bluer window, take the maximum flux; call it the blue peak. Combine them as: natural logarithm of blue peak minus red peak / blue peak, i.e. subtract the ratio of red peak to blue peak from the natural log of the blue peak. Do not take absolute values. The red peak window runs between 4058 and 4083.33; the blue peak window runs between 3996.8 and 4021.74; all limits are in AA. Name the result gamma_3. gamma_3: 1.9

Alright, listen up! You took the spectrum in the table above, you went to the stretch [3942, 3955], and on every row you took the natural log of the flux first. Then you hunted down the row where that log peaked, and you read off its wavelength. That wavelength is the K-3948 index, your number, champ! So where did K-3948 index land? 3954.25 AA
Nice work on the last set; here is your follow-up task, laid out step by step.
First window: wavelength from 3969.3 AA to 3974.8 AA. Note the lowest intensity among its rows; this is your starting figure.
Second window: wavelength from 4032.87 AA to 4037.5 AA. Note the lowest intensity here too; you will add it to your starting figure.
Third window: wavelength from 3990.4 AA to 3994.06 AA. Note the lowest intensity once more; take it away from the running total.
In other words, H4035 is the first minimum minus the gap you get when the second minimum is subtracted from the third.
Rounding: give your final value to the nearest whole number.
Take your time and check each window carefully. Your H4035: 4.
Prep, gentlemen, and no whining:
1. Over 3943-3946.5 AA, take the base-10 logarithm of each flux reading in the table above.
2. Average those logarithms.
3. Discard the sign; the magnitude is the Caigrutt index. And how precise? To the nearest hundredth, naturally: 0.93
